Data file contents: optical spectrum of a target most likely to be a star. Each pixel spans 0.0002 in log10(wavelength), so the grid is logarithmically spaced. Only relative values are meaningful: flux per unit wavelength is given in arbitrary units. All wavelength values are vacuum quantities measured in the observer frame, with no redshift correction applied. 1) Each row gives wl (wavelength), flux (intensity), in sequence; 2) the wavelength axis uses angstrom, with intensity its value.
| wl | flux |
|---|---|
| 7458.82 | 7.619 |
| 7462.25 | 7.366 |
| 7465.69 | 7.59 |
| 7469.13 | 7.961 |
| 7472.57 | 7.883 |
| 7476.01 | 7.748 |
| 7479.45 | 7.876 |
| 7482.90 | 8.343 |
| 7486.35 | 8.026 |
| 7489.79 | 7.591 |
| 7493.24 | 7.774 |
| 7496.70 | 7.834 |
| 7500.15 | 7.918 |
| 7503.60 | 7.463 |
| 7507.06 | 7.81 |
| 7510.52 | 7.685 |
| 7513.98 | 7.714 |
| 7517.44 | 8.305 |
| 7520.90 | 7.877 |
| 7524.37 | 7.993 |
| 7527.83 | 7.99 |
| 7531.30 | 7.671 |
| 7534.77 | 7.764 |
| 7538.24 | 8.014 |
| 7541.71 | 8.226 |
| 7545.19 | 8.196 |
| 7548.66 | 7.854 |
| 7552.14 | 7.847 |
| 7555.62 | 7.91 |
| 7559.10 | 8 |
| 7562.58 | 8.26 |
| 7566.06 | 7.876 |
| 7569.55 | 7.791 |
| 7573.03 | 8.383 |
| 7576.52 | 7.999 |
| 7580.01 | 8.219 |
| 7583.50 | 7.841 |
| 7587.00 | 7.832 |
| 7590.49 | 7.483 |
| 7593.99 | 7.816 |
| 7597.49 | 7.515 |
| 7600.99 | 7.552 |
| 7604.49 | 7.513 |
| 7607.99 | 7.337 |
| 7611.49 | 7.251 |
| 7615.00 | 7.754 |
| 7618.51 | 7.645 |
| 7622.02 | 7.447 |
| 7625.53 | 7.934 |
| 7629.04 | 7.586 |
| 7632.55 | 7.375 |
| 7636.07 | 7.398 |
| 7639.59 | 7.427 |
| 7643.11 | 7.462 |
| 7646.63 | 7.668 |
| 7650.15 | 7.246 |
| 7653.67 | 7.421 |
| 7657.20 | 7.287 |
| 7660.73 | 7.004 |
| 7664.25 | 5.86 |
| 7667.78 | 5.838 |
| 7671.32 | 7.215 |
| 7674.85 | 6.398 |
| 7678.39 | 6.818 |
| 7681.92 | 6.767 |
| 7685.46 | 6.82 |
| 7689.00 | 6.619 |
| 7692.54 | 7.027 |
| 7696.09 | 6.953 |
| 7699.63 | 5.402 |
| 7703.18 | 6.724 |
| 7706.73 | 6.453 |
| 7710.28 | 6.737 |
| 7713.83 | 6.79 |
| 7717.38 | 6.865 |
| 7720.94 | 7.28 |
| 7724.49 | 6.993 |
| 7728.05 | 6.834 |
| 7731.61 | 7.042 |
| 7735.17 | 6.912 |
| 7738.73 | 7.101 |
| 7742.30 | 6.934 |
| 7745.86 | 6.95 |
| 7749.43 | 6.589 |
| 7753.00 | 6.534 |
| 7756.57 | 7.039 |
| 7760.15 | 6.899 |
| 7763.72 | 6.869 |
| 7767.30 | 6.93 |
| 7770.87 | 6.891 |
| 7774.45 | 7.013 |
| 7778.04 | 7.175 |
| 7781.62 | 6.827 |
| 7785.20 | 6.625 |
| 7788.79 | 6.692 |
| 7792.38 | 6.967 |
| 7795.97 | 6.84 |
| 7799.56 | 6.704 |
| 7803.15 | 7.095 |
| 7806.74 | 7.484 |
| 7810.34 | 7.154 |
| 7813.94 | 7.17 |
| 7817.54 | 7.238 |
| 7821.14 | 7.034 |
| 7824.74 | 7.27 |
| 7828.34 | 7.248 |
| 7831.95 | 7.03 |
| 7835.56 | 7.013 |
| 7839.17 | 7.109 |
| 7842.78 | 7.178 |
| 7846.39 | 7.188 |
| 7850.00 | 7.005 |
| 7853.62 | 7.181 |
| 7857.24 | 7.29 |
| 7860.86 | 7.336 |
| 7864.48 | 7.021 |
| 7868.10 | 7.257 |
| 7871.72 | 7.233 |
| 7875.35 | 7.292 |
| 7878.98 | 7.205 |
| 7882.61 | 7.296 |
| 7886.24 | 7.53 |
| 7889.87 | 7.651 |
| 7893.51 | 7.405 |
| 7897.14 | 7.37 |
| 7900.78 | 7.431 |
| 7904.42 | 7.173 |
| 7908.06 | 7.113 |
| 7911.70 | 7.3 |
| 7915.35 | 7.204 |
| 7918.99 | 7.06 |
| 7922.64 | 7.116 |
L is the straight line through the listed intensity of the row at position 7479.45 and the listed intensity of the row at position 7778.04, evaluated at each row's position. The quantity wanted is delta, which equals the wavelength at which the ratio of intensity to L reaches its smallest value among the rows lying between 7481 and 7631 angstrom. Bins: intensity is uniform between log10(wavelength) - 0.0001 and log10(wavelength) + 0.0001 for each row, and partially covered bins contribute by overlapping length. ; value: 7503.60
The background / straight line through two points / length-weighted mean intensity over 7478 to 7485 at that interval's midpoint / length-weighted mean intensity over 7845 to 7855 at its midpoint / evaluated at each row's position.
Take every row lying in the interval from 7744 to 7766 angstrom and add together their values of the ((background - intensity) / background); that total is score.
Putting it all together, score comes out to 0.5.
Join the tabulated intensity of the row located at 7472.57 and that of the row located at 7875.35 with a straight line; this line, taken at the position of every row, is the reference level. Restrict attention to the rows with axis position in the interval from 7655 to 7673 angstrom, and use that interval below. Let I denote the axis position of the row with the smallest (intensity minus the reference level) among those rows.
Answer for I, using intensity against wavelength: 7667.78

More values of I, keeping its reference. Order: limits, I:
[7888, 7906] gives 7904.42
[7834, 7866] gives 7835.56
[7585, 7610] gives 7607.99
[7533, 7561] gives 7534.77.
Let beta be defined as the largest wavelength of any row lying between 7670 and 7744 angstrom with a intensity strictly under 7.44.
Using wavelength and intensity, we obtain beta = 7742.30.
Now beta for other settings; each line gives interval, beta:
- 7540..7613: 7611.49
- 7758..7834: 7831.95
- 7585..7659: 7657.20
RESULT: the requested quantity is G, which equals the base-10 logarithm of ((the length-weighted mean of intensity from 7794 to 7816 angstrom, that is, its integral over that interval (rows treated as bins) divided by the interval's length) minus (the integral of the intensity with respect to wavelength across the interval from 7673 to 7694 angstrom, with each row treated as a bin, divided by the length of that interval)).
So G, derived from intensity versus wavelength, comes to -0.5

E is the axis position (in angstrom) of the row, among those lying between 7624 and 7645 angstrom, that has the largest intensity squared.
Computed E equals 7625.53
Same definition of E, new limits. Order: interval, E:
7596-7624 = 7615.00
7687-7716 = 7692.54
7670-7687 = 7671.32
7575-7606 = 7580.01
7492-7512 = 7500.15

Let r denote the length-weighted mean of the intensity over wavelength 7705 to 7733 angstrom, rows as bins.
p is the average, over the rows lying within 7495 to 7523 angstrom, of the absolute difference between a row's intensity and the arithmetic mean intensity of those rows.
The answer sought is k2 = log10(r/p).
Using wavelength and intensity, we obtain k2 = 1.64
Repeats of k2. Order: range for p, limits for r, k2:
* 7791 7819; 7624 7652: 1.61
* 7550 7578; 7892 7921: 1.67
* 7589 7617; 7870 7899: 1.74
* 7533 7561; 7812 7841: 1.73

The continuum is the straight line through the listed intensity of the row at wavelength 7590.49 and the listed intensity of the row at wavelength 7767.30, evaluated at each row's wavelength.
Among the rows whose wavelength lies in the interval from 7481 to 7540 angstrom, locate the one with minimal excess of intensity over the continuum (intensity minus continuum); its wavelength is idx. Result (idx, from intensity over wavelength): 7503.60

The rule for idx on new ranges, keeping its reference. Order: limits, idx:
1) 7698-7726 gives 7699.63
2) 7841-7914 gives 7850.00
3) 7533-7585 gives 7534.77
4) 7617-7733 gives 7699.63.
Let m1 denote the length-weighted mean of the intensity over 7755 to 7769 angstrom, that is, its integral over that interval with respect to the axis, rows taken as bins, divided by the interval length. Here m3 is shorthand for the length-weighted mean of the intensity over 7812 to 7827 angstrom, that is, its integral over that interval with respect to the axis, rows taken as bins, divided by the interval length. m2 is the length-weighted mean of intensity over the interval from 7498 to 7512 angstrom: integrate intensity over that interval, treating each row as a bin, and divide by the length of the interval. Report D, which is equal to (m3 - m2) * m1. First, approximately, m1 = 6.9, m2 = 7.7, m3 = 7.18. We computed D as -3.8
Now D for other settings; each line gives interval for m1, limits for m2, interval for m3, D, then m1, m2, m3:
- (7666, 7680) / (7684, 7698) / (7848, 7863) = 2.3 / 6.6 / 6.8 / 7.20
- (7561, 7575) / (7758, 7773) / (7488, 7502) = 7.1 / 8.1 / 6.9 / 7.78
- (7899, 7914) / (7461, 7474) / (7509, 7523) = 1.4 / 7.3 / 7.7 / 7.90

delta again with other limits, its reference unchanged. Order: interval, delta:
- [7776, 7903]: 7785.20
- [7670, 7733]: 7699.63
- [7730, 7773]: 7753.00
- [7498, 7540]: 7503.60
